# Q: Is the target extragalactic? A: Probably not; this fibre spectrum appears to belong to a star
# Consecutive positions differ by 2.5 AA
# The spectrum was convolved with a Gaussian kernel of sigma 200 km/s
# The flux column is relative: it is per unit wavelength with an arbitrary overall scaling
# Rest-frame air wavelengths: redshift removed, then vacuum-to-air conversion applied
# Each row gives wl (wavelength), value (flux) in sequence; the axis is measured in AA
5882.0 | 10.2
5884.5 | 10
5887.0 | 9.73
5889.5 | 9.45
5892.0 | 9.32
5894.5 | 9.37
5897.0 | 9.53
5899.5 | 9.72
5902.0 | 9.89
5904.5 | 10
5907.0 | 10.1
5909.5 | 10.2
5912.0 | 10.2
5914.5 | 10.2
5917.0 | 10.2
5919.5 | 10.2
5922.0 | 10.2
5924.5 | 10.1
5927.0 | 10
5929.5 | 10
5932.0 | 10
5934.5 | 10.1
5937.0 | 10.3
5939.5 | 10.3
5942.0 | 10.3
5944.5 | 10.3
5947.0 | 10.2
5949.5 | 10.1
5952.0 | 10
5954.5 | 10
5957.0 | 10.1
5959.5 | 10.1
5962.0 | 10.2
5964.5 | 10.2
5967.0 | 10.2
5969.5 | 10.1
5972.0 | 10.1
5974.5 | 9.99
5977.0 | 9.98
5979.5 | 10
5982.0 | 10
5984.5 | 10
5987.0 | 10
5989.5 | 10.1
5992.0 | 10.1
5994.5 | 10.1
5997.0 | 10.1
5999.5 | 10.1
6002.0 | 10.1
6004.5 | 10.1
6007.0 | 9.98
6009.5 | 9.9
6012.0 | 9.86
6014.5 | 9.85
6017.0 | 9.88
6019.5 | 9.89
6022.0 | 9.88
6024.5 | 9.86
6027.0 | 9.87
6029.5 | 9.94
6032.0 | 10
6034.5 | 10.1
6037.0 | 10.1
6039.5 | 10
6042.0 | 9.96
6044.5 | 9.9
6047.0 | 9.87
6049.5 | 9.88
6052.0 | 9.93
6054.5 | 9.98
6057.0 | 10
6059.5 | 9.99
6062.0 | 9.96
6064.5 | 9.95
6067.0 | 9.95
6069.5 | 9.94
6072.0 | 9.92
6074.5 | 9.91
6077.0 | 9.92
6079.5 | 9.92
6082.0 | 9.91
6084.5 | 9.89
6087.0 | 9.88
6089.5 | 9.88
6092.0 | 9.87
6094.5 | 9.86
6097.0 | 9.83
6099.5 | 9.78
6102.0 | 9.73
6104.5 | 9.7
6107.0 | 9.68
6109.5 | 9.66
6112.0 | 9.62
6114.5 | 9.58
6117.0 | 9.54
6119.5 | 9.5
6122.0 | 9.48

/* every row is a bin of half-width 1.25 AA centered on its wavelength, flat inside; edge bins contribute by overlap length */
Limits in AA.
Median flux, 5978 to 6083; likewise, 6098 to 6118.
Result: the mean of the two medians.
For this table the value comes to 9.8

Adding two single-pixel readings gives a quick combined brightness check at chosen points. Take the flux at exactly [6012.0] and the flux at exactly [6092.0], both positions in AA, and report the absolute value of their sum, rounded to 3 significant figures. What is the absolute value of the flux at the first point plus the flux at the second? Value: 19.7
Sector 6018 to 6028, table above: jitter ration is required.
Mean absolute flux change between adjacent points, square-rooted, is 0.115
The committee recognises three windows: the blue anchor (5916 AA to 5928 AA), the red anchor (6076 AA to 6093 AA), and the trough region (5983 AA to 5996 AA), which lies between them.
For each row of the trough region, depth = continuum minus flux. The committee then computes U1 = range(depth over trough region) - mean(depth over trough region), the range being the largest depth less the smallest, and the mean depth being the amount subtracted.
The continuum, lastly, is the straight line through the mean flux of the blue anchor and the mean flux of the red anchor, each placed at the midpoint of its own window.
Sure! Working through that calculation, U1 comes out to 0.14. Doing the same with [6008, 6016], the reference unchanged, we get -0.09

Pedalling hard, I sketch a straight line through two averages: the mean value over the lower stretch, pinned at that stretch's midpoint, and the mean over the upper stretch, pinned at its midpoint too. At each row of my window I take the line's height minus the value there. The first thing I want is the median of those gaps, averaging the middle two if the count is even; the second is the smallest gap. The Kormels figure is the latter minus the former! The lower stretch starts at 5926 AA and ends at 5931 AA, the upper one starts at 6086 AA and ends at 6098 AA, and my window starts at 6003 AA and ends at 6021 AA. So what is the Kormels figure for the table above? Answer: -0.20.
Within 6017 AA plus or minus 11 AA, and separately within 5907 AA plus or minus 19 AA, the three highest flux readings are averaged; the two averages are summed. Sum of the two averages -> 20.1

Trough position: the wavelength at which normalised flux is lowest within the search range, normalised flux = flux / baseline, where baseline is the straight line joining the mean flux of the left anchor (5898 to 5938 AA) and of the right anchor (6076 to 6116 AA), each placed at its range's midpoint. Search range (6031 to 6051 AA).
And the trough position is 6047.0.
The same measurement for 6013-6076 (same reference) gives 6014.5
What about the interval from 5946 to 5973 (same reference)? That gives 5952.0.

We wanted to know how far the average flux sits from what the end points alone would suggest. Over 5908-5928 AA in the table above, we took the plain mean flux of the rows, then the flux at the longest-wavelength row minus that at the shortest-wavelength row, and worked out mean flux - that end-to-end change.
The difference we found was 10.4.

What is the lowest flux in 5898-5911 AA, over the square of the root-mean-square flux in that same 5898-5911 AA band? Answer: 0.098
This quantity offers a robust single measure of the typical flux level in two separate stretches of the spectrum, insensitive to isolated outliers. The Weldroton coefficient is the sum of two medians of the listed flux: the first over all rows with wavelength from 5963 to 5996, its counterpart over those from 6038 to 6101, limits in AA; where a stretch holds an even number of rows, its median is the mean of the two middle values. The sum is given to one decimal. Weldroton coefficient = 20.0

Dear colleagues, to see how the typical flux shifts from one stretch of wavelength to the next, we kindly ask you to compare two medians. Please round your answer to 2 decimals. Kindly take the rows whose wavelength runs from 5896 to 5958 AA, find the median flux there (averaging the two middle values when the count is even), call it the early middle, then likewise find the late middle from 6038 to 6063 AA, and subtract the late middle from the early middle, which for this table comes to 0.14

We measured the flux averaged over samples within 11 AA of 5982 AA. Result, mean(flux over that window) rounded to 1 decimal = 10.0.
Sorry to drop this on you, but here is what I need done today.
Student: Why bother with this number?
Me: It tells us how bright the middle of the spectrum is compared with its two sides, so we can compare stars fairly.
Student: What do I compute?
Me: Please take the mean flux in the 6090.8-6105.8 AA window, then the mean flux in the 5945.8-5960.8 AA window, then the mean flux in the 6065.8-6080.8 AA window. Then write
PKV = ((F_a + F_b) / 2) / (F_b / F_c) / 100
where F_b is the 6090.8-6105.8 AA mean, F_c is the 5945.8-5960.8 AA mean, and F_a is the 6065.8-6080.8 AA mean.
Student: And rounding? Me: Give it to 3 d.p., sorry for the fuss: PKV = 0.102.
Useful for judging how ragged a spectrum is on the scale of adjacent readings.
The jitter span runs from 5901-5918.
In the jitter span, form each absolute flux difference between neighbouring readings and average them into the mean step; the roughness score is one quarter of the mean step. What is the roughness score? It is 0.013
